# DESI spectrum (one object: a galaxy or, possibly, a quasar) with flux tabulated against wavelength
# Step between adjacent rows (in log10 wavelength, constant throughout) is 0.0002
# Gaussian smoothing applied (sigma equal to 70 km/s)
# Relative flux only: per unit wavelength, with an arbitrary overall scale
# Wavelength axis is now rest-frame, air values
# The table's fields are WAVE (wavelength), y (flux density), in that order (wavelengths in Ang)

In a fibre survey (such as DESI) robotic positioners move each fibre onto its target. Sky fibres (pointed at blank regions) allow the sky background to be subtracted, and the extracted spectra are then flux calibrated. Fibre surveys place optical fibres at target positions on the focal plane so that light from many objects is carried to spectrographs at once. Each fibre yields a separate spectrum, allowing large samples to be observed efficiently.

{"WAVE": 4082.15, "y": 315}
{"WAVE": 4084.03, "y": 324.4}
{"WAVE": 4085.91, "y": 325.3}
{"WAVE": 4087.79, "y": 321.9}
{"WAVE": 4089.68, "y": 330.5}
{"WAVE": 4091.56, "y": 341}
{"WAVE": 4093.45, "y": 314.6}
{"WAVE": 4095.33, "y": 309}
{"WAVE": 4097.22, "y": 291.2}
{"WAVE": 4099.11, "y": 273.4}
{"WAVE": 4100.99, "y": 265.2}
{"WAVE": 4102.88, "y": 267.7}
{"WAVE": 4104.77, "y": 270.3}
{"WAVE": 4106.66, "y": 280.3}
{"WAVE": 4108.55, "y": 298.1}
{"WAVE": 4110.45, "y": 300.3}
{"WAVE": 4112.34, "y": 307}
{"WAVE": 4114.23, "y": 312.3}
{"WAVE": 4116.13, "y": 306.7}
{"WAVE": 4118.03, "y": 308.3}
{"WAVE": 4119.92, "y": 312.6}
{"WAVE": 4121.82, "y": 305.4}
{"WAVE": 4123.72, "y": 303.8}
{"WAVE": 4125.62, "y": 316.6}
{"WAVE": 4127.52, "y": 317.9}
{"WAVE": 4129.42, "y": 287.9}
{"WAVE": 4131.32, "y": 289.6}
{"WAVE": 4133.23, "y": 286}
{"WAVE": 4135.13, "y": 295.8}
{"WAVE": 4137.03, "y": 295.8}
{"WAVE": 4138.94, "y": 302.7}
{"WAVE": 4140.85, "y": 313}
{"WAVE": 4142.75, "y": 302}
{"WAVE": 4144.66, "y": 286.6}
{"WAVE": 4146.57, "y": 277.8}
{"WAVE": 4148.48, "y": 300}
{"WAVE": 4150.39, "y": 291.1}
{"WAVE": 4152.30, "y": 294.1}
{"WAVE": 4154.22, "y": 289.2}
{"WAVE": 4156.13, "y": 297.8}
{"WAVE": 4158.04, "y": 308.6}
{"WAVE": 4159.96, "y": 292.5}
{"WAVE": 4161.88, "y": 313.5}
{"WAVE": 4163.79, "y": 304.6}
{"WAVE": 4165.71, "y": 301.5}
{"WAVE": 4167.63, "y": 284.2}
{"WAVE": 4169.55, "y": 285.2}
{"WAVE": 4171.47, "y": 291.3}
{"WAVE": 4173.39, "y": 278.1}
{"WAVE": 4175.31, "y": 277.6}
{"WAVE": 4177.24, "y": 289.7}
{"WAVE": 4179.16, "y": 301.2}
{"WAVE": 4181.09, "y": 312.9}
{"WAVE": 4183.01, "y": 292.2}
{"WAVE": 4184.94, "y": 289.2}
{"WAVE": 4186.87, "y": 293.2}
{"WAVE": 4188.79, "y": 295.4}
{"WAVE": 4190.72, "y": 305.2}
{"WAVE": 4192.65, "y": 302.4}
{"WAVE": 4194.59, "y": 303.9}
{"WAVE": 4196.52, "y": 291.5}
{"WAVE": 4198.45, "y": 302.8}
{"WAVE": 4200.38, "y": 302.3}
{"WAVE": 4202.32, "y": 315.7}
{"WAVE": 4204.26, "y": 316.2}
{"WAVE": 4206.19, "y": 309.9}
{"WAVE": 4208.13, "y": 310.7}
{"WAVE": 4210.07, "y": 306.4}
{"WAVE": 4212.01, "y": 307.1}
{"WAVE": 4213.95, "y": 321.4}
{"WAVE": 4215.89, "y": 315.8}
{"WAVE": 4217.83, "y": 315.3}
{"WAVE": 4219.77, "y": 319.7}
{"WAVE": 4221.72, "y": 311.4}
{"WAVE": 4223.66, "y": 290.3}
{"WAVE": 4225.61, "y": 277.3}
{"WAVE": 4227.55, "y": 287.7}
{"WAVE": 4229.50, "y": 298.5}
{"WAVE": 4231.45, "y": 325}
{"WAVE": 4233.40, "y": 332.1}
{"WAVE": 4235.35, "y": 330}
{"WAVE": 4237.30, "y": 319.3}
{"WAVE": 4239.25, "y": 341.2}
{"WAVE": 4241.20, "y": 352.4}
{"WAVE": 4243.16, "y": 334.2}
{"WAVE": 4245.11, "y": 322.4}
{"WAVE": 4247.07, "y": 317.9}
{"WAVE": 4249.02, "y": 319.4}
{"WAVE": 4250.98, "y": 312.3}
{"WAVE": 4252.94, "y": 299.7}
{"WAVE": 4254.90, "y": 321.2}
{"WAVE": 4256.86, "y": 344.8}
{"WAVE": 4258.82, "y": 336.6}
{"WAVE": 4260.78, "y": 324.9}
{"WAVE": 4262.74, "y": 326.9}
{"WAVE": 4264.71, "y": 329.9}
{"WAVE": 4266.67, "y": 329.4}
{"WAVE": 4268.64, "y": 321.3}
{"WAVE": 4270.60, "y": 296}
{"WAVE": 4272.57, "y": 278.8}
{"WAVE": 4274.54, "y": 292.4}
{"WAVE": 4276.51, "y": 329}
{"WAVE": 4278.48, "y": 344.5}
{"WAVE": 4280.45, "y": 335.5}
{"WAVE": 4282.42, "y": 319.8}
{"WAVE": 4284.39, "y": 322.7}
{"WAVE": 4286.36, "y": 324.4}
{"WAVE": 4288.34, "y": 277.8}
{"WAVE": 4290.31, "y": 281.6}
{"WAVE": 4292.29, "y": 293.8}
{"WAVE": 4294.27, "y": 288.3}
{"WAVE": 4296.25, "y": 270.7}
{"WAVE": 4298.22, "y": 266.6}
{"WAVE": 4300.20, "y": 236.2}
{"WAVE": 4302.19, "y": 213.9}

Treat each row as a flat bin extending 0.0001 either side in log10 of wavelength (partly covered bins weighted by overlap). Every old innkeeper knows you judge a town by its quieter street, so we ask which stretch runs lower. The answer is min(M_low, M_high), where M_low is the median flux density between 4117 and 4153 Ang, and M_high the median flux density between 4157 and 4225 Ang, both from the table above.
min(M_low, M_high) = 300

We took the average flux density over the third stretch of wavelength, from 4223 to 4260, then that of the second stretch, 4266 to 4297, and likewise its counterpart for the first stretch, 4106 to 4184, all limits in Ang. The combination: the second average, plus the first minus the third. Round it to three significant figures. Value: 285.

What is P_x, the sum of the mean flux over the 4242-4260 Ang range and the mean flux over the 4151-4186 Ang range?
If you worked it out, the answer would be 618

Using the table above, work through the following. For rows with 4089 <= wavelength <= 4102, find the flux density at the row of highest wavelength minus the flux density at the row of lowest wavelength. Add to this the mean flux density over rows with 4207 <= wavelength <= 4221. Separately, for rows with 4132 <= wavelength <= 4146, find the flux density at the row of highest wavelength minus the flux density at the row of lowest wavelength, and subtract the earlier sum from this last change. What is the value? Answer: -248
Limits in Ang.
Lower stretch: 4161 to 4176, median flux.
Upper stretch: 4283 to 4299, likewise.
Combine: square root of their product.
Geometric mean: 287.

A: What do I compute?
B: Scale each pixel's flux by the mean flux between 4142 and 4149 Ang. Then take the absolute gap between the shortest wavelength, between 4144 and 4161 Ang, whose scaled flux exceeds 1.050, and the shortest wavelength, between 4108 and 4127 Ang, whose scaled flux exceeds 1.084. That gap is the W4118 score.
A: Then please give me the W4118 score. 32.4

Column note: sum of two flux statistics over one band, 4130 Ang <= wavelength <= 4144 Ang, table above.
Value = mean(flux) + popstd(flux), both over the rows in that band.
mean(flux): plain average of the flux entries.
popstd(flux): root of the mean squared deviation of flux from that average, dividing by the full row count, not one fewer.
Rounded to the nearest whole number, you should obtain 306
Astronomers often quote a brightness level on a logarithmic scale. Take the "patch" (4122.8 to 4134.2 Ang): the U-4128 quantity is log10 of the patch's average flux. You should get 2.48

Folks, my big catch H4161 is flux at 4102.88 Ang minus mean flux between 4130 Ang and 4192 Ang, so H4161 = -27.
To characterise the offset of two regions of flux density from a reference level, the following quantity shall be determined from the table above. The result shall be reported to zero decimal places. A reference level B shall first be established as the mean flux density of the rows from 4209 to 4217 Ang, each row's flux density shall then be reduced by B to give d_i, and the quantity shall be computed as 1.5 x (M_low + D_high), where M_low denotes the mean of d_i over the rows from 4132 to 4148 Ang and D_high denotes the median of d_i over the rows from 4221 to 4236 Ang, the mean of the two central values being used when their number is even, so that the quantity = -38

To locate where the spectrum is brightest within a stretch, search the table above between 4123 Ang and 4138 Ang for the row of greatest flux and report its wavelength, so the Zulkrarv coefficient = 4127.52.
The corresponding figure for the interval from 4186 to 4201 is 4190.72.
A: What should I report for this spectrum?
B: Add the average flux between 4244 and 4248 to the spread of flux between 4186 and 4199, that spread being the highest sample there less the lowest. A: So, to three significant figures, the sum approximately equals 334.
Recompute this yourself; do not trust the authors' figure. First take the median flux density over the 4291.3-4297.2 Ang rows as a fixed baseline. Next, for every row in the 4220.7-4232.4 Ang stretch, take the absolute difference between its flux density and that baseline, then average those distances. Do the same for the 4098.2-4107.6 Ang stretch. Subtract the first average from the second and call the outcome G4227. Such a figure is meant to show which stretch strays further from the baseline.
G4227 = 3.0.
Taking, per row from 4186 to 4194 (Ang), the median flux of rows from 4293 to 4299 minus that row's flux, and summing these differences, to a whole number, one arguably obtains -113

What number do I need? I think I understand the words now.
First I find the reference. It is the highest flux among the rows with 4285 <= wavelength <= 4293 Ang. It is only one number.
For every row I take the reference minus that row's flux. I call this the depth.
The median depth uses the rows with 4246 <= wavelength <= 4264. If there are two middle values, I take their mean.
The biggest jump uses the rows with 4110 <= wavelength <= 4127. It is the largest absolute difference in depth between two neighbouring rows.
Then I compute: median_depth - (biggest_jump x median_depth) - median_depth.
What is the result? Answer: -41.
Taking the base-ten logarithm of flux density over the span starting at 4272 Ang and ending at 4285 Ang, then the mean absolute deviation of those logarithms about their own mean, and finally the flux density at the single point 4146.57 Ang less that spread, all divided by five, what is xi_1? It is 56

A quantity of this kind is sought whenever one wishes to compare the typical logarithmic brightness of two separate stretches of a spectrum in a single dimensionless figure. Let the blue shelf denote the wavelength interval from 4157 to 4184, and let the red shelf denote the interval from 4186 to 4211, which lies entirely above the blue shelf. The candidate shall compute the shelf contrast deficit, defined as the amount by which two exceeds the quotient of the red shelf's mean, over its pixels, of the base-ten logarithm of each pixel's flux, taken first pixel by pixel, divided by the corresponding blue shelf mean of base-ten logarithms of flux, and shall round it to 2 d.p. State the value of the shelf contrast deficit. 0.99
